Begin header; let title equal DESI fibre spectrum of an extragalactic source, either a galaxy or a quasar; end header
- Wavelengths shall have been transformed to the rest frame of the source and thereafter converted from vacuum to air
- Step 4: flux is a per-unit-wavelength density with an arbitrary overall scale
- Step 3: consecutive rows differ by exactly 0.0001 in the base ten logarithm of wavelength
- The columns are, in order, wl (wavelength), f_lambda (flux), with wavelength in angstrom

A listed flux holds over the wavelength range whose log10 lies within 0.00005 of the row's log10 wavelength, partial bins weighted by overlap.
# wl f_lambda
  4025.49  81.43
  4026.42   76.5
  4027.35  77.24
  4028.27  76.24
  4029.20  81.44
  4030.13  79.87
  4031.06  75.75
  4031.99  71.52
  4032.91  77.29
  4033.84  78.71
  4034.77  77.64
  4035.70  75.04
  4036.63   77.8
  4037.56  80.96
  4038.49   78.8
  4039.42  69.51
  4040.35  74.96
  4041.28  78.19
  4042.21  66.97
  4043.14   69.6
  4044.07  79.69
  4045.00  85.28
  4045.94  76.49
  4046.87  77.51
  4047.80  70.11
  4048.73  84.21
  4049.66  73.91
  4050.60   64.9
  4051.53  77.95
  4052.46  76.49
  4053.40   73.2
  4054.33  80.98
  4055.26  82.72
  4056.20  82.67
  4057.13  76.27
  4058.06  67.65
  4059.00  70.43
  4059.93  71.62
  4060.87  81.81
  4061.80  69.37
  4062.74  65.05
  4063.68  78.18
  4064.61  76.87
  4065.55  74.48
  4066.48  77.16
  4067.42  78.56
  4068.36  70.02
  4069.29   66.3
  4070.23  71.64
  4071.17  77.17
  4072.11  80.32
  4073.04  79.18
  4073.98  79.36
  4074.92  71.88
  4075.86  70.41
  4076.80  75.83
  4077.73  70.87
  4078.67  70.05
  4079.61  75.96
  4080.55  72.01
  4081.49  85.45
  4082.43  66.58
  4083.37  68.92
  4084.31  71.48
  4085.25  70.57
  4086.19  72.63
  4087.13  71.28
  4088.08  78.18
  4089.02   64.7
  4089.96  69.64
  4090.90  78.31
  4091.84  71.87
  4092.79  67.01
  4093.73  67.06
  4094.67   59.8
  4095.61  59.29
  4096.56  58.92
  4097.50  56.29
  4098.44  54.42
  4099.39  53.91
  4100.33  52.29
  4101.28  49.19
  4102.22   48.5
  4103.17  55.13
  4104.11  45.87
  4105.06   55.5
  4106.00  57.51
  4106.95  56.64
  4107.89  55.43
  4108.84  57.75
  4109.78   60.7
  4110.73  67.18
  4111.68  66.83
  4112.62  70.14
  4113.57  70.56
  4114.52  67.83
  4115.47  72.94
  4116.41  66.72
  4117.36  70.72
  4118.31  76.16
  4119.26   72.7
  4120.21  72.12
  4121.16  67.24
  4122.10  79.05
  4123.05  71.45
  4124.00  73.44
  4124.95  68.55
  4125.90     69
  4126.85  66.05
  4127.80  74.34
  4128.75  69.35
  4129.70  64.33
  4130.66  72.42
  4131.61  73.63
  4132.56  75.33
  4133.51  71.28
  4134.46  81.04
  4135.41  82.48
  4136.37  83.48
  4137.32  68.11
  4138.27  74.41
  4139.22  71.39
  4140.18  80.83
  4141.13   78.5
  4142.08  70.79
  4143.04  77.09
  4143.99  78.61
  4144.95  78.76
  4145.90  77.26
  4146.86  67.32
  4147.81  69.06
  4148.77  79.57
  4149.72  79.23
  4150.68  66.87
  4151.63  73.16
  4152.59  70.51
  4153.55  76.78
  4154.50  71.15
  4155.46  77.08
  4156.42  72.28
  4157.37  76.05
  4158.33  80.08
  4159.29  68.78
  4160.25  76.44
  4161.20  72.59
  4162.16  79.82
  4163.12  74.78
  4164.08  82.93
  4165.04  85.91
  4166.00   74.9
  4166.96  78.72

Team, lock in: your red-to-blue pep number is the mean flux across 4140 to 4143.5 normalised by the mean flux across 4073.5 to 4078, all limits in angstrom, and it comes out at 1.0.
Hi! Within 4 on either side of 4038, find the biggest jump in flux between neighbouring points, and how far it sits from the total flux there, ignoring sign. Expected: 604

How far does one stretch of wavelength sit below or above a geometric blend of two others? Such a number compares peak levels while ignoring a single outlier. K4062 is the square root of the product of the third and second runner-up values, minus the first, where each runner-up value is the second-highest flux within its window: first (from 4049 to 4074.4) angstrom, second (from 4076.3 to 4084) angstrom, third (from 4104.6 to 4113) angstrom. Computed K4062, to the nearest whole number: -11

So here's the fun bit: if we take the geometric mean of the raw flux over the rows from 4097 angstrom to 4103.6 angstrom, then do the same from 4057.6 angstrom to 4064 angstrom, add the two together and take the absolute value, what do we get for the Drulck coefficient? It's 125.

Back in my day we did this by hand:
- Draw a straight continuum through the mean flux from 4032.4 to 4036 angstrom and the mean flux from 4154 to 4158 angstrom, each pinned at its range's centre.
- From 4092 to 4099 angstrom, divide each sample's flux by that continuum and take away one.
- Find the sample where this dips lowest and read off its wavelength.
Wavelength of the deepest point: 4098.44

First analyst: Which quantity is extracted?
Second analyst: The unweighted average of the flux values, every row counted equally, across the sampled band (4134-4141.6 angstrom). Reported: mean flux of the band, 78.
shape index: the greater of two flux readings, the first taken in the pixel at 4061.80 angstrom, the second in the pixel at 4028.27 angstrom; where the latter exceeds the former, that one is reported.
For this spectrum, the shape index 76.2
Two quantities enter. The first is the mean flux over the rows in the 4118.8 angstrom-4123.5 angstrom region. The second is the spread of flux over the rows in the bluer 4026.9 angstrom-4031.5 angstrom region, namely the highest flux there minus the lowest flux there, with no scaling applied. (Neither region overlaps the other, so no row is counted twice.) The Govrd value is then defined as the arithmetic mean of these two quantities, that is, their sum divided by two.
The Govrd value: 39.1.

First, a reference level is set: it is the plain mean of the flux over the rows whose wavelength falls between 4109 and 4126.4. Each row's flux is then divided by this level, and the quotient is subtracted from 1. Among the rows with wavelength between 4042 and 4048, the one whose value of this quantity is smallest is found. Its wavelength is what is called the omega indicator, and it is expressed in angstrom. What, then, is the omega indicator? 4045.00 angstrom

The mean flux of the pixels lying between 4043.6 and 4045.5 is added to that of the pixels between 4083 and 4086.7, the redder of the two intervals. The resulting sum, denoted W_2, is 153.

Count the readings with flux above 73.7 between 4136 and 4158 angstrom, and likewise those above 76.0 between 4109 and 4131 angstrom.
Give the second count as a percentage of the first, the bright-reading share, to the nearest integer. 15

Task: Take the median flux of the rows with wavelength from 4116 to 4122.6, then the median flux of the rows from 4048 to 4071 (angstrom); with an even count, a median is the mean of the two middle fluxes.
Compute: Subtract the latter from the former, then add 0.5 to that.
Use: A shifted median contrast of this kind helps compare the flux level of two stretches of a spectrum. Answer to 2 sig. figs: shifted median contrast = -2.8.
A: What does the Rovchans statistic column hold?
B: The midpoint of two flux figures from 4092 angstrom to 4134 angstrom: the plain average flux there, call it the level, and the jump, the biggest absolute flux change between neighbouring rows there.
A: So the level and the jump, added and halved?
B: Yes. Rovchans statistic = 38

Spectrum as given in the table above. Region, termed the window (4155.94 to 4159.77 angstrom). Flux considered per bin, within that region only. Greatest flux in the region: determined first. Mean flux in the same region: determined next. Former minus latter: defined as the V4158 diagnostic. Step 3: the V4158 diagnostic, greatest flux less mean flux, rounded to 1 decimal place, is 5.8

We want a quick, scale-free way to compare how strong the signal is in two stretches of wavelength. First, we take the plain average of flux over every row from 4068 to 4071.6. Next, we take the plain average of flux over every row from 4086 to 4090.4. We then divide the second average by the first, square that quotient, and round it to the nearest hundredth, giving 1.00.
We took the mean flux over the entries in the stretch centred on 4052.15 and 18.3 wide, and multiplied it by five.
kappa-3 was 381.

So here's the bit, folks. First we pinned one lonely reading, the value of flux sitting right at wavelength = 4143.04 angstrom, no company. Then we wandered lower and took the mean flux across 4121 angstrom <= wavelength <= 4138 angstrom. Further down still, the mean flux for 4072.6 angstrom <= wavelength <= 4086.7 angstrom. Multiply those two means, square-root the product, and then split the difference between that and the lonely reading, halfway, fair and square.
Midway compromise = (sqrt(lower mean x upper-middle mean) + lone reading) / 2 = 75.1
